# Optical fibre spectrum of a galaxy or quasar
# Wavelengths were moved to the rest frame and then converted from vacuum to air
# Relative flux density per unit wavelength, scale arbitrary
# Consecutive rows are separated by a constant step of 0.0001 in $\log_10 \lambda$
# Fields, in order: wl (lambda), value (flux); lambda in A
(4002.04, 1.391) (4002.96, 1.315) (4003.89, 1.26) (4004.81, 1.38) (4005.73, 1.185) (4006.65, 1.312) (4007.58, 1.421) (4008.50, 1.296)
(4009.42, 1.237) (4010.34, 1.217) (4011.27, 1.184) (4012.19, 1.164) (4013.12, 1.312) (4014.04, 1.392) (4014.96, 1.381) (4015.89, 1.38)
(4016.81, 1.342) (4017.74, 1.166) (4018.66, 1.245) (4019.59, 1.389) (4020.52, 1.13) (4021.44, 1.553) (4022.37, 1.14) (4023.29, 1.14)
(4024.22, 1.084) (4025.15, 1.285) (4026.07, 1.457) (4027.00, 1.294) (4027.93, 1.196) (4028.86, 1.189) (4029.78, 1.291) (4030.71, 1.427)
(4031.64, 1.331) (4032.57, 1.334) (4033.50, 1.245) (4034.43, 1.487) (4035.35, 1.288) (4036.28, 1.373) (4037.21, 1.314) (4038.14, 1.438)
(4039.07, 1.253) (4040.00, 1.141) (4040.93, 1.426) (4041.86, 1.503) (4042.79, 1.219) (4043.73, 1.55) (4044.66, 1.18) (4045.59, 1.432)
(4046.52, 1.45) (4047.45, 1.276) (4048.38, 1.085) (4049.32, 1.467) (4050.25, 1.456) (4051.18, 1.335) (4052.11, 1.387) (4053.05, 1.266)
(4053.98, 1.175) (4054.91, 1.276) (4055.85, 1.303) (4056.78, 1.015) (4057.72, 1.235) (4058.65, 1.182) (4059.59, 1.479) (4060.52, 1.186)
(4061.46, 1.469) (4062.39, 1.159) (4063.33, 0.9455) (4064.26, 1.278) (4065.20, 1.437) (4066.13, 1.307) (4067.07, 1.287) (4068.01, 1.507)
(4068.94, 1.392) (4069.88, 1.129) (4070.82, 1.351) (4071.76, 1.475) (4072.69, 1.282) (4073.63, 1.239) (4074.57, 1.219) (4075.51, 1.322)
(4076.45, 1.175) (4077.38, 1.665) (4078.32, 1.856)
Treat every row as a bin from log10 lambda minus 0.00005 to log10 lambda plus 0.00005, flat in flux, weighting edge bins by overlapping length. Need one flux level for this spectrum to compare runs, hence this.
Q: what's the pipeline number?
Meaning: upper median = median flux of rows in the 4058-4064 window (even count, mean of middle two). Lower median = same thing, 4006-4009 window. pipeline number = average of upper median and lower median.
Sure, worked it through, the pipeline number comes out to 1.25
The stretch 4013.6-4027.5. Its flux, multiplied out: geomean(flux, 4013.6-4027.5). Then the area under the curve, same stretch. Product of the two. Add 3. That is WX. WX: 26.1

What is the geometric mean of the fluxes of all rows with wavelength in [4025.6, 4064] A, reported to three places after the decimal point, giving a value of 1.298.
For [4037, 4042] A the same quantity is 1.340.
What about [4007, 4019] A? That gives 1.284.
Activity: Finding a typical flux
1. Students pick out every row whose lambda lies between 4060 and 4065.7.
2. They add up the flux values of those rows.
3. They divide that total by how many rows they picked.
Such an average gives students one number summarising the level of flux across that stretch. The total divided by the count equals 1.25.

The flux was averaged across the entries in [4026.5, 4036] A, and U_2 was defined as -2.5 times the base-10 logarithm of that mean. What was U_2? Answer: -0.29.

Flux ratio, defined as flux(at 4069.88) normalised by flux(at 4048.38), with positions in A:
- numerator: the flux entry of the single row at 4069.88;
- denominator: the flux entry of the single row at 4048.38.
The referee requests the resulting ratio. 1.04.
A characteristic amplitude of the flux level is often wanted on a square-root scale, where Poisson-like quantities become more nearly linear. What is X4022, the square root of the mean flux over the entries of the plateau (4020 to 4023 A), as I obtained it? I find 1.13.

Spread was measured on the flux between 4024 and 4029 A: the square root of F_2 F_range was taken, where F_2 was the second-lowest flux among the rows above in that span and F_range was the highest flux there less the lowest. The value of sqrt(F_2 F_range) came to 0.67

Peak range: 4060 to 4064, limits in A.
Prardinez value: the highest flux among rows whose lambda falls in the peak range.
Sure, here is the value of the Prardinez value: 1.469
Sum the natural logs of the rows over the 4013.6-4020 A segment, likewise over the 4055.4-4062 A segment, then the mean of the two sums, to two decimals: 1.79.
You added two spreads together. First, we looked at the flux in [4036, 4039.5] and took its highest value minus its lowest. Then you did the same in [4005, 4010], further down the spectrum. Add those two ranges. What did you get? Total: 0.42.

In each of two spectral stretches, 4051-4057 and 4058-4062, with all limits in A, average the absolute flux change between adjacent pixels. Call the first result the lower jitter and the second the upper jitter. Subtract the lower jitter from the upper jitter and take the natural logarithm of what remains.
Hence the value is -1.7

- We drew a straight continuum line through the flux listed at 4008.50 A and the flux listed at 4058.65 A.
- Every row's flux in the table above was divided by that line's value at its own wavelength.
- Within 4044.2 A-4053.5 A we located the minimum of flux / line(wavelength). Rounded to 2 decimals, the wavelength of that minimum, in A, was 4048.38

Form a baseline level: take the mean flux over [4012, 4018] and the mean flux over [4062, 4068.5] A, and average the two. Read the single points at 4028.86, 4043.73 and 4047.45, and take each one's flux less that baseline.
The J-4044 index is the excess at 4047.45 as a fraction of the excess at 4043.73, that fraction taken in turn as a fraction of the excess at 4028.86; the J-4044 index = 1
